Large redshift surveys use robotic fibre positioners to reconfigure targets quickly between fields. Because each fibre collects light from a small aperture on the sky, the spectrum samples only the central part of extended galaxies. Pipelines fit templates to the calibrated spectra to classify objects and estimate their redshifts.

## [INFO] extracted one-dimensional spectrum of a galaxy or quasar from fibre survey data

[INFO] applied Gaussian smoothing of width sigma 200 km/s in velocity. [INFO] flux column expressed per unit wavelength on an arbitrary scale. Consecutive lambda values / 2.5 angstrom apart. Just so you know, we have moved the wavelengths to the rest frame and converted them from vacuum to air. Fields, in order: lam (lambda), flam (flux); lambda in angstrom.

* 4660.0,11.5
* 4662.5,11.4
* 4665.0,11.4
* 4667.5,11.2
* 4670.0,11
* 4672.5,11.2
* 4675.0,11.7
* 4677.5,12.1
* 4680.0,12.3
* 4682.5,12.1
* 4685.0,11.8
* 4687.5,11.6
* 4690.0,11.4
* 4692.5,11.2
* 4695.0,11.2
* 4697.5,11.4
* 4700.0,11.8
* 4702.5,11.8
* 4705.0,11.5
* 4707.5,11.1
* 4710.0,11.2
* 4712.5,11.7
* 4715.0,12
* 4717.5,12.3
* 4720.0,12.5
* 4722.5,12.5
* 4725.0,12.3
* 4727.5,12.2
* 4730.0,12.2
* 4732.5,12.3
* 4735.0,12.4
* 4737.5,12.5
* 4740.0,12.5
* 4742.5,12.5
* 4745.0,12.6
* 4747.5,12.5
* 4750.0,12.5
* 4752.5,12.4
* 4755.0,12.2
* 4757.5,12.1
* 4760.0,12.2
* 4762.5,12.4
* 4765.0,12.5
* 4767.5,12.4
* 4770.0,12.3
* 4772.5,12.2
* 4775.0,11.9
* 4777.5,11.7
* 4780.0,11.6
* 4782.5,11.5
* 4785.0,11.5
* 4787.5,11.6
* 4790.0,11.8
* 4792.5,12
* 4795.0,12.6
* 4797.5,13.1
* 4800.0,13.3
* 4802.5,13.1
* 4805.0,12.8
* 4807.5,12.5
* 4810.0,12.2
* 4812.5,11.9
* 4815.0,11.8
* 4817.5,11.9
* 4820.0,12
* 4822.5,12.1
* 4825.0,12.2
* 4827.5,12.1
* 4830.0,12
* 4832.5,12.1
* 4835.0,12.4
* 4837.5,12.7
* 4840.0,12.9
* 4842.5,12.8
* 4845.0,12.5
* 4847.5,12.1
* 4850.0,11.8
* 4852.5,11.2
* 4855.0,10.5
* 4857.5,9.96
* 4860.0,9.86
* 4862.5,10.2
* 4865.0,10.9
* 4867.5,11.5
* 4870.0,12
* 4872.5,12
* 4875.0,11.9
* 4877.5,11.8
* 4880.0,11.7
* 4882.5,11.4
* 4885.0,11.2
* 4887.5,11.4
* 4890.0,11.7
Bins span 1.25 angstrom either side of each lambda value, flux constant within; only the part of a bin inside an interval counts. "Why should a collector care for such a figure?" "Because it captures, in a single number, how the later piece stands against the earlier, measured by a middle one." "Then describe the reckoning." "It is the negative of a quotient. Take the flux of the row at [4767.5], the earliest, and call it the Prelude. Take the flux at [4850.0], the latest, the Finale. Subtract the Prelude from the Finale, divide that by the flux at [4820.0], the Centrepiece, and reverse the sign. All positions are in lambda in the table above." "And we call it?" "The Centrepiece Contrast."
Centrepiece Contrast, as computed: 0.050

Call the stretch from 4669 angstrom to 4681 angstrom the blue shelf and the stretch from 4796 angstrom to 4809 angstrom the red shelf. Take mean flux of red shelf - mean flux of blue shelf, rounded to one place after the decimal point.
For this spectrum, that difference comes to 1.3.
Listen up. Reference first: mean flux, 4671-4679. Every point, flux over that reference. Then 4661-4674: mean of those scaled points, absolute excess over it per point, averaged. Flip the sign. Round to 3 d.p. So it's -0.011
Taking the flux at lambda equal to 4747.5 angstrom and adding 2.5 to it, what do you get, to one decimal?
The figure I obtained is 15.0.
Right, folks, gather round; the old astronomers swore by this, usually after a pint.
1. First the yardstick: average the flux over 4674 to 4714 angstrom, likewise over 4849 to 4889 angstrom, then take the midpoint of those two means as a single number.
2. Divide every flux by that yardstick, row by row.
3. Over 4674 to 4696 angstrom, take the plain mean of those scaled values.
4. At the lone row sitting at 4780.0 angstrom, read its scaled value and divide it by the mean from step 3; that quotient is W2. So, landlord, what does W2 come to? 0.99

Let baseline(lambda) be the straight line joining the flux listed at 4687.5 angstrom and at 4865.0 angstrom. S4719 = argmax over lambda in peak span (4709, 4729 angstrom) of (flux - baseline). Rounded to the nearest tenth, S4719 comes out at 4722.5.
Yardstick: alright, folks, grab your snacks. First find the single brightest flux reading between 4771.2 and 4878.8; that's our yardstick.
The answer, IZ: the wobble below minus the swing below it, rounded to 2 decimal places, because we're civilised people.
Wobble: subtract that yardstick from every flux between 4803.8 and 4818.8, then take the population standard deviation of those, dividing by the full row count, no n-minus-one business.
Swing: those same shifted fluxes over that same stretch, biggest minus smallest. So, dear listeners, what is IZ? -0.64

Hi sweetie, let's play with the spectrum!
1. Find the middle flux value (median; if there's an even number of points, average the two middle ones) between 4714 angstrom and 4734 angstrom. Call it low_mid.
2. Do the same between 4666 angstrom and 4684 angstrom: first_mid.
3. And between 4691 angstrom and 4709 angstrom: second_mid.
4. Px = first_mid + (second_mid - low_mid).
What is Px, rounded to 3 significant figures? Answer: 10.8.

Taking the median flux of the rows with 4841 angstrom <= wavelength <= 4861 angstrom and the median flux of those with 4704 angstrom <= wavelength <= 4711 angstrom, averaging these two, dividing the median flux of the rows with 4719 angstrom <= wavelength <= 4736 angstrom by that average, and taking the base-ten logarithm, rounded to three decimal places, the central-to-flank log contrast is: 0.035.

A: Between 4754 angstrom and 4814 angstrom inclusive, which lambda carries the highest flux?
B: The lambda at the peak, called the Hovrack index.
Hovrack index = 4800.0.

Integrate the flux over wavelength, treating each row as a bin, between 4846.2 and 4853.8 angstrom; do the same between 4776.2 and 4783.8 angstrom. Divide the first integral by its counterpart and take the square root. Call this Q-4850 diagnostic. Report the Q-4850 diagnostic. 1.00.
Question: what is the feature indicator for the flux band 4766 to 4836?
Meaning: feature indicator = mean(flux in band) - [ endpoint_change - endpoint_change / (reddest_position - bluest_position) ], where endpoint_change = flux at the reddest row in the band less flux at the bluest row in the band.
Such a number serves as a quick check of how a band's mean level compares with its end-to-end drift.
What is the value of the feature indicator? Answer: 12.2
